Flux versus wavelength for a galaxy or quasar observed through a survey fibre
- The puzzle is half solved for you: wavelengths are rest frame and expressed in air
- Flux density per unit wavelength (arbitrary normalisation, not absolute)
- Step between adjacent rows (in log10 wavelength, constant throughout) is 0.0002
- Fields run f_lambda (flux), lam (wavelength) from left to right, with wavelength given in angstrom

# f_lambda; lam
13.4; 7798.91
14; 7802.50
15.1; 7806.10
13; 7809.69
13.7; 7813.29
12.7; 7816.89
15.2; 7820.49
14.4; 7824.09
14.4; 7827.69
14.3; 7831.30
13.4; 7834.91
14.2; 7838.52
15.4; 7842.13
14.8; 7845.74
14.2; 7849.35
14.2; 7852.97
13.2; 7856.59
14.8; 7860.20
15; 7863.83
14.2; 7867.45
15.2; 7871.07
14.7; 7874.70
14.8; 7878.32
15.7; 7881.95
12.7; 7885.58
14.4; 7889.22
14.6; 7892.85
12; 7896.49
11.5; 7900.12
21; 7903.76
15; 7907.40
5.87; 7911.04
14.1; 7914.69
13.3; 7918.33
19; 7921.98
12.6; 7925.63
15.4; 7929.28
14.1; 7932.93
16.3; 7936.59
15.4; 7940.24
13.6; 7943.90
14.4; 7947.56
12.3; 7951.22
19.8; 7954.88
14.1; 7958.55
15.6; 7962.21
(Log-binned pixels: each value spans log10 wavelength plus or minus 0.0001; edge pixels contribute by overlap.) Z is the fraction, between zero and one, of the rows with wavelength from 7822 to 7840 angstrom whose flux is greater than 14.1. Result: 0.8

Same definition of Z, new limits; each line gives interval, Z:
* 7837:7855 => 1.0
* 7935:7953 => 0.6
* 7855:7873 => 0.8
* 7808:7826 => 0.4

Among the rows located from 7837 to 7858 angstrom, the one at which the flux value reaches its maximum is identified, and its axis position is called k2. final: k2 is 7842.13 angstrom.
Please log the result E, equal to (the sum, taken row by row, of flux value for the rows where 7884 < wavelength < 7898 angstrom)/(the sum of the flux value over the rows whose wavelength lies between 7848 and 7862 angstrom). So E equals 0.95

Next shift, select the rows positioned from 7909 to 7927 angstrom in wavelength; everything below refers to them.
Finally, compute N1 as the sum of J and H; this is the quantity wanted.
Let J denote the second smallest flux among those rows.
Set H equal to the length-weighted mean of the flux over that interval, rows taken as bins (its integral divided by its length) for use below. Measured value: 25.6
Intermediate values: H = 13.0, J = 12.6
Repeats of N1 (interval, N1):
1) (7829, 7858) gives 27.6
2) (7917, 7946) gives 28.3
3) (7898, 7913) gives 24.8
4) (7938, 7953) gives 27.6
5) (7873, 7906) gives 26.6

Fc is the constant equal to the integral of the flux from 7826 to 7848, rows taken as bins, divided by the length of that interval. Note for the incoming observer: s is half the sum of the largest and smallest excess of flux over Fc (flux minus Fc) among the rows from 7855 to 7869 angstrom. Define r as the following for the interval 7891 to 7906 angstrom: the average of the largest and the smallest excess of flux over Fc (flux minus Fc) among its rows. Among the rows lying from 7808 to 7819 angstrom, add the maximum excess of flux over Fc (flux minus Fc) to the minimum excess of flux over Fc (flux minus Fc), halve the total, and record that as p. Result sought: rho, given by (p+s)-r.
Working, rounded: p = -1.2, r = 1.8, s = -0.3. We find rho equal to -3.4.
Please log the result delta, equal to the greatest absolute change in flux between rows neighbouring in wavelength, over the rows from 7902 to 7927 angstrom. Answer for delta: 9.1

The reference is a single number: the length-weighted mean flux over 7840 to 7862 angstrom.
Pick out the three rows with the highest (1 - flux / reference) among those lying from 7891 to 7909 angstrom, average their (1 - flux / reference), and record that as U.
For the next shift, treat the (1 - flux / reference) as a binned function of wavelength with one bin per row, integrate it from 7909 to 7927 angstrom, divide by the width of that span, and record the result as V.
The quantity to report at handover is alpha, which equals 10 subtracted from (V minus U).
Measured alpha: -10.0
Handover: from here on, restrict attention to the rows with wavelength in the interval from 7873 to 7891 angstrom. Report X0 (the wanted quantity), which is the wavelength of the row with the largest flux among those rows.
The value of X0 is 7881.95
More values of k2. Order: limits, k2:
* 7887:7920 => 7903.76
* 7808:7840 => 7820.49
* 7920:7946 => 7921.98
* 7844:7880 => 7871.07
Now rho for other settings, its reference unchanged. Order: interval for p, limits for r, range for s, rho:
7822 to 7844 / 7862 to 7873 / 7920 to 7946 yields 1.1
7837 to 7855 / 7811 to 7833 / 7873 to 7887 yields 0.6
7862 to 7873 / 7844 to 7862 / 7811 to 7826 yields 0.2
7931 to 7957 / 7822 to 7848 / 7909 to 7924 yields -0.3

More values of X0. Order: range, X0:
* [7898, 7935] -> 7903.76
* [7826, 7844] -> 7842.13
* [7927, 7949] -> 7936.59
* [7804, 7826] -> 7820.49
